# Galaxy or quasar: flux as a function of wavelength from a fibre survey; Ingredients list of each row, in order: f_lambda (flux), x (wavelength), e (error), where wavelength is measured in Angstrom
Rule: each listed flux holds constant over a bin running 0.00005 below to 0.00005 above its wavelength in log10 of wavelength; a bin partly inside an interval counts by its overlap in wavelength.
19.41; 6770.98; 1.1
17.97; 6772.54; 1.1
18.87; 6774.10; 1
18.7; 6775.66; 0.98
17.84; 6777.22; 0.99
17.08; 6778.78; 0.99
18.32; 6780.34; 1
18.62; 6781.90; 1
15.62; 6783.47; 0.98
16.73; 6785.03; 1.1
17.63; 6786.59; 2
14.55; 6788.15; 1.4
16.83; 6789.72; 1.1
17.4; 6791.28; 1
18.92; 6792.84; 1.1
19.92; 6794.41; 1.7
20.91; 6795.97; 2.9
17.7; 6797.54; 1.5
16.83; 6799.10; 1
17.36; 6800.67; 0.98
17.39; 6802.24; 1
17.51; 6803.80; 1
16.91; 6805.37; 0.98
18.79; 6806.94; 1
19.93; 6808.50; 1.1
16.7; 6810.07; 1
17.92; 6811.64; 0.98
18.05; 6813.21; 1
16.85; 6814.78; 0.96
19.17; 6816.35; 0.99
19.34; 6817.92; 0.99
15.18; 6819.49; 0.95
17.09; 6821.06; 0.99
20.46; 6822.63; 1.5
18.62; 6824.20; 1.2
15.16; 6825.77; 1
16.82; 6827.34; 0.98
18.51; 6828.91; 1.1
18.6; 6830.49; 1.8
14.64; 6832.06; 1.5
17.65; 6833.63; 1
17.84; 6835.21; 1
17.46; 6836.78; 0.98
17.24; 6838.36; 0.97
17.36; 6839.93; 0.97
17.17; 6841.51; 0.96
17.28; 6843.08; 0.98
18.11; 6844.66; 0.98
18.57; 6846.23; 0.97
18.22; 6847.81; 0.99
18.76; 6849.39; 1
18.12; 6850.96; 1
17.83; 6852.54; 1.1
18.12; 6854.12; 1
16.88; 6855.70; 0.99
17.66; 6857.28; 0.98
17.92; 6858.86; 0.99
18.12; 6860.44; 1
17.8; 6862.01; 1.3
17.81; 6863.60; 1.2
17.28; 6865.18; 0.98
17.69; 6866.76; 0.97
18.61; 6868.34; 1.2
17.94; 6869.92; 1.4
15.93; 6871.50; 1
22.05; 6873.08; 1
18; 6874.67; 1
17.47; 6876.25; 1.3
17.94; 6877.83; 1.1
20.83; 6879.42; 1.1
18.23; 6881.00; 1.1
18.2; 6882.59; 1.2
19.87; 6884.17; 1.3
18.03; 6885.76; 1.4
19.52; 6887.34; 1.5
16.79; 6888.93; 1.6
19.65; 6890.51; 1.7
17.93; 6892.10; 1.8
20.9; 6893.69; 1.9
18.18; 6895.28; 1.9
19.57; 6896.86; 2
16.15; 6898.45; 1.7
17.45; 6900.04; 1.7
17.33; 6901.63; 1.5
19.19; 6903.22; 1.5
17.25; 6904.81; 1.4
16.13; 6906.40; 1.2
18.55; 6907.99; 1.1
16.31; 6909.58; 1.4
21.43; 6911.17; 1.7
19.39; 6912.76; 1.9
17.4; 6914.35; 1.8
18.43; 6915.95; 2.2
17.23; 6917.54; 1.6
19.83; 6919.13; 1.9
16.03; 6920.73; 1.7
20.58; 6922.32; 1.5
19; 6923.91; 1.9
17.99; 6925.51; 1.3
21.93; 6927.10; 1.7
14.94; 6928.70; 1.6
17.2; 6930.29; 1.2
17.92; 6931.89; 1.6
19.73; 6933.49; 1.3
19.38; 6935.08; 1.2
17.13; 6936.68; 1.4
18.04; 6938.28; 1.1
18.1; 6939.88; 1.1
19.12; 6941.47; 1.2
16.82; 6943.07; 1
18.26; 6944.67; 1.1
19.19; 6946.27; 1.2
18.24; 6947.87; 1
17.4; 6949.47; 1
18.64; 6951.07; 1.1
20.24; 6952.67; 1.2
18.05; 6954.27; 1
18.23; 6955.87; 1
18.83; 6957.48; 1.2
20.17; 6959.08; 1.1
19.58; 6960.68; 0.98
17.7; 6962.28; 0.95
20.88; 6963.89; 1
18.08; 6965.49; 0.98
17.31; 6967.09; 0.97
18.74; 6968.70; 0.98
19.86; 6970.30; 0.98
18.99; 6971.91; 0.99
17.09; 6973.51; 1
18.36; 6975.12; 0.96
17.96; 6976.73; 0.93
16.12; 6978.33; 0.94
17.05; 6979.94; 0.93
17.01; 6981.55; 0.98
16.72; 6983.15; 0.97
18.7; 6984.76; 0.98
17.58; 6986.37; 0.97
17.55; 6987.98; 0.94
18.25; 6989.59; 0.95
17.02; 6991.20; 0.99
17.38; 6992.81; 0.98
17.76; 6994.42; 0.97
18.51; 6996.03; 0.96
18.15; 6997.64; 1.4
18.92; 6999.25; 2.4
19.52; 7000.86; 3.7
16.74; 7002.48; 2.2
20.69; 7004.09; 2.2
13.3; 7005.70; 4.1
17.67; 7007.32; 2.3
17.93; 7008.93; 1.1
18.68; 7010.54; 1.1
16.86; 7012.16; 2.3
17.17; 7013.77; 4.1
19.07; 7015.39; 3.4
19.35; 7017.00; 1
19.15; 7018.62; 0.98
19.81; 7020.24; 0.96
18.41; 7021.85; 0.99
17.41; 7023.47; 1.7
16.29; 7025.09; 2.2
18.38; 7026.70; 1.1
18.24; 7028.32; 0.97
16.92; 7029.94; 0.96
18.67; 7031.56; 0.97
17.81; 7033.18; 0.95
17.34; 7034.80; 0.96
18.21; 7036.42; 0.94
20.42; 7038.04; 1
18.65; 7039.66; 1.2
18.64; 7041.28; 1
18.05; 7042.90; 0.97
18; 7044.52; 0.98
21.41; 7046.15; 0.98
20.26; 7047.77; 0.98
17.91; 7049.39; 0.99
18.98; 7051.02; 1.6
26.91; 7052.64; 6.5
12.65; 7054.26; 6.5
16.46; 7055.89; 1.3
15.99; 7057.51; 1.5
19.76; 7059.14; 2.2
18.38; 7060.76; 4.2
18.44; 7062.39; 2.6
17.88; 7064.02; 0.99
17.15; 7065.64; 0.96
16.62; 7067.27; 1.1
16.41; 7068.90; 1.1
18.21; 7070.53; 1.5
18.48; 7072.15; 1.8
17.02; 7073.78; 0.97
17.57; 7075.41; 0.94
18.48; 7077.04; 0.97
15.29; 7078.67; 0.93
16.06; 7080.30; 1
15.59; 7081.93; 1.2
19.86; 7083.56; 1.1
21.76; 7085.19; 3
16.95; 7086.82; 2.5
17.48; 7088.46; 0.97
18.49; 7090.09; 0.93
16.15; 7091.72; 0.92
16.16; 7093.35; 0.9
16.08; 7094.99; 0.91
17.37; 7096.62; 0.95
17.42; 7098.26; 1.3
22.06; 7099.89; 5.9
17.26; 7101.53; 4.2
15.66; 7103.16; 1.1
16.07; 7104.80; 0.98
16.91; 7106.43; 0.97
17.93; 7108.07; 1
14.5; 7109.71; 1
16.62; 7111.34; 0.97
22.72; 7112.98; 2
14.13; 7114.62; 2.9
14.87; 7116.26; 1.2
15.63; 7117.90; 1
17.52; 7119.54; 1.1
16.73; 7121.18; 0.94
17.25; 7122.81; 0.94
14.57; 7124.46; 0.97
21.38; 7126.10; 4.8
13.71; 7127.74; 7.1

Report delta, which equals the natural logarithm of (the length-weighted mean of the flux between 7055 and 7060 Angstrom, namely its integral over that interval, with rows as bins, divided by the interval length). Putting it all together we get 2.853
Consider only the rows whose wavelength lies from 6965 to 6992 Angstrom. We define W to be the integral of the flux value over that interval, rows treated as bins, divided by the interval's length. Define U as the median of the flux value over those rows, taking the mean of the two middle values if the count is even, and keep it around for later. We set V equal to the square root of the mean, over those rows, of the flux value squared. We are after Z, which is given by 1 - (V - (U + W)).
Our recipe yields 18.6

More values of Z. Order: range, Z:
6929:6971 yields 19.2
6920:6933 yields 18.9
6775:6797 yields 18.7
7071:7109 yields 18.2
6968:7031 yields 18.9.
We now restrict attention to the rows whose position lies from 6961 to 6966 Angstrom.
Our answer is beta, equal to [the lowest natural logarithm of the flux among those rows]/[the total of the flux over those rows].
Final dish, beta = 0.0507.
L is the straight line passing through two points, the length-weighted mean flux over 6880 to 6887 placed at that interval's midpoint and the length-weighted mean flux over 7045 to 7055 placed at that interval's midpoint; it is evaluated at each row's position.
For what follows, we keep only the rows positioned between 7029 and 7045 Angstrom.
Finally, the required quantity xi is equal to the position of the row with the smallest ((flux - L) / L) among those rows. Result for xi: 7029.94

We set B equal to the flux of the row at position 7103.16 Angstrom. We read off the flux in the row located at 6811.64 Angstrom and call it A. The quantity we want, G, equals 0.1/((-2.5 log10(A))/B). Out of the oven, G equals -0.500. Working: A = 17.92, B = 15.66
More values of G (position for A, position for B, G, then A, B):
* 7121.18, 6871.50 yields -0.521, 16.73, 15.93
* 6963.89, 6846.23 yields -0.563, 20.88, 18.57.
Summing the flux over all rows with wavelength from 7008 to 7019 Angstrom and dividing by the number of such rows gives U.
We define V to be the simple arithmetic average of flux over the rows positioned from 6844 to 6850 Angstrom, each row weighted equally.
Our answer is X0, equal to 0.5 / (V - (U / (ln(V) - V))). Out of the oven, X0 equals 0.0255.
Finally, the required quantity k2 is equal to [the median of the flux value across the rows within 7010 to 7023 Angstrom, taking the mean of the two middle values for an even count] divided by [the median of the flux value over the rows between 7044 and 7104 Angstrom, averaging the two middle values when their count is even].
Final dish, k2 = 1.080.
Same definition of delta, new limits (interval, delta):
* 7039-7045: 2.910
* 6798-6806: 2.846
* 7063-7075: 2.858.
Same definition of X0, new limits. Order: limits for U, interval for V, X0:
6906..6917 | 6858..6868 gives 0.0263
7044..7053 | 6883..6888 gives 0.0245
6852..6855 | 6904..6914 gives 0.0258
